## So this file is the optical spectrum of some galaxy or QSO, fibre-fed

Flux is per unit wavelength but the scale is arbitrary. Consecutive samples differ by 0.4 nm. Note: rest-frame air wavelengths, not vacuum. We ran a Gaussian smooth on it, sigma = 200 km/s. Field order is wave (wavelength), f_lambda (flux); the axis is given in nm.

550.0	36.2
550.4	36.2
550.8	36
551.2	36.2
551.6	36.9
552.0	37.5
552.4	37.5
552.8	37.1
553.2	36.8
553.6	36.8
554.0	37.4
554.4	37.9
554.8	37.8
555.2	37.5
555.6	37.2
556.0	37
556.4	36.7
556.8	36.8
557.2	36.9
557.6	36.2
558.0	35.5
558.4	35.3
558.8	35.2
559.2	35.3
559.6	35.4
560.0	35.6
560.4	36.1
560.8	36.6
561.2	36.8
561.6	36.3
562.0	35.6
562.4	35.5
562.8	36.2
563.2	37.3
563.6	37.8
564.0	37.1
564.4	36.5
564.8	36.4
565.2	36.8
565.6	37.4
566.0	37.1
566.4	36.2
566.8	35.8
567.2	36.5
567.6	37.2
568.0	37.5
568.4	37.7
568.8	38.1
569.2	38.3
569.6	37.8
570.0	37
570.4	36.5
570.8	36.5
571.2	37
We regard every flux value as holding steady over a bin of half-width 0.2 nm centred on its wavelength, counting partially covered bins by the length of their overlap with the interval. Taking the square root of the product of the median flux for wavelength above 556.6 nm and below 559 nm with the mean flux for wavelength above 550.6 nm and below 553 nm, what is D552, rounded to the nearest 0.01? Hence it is 36.35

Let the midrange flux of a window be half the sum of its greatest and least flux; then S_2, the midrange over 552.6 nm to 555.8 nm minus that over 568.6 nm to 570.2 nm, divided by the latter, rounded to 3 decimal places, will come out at -0.008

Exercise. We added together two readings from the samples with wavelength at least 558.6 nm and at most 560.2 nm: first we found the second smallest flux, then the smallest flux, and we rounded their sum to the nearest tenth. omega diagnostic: 70.5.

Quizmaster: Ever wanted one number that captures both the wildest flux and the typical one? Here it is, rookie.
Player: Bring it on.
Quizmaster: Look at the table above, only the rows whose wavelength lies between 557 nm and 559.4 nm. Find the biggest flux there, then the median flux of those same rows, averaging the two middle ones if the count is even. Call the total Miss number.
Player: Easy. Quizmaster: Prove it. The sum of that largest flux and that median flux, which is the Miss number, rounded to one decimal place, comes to 72.3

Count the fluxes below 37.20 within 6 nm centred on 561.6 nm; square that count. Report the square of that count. 169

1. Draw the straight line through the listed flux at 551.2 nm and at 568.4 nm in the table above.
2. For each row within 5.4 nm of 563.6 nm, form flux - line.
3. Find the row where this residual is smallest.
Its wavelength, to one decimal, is 566.8 nm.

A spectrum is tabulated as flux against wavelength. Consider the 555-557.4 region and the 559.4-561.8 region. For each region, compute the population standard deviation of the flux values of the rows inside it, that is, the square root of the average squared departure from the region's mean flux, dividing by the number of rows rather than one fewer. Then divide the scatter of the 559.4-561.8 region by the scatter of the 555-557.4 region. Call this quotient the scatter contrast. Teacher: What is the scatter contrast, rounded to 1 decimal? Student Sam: 1.9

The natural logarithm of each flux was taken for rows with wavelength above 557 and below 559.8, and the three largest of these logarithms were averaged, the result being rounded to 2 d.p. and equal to 3.59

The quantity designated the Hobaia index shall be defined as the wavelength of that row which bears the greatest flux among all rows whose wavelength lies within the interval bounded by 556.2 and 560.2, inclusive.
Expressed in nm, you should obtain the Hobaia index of 557.2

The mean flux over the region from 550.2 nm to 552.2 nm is 36.6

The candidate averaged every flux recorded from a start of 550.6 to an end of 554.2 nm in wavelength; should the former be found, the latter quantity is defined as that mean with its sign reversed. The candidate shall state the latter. -36.9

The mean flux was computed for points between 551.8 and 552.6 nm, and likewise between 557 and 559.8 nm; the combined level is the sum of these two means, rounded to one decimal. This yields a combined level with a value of 73.2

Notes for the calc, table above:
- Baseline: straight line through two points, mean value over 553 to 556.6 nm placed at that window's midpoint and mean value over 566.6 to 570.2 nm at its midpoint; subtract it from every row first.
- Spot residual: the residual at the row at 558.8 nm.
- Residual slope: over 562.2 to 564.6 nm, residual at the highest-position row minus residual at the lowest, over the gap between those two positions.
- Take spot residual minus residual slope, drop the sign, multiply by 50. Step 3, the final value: 128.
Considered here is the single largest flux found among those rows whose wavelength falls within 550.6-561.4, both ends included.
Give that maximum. 37.9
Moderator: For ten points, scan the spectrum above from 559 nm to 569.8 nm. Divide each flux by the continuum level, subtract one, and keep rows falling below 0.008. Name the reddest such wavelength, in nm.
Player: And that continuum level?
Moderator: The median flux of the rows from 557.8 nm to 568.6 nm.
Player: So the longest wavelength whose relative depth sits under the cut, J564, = 567.2 nm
